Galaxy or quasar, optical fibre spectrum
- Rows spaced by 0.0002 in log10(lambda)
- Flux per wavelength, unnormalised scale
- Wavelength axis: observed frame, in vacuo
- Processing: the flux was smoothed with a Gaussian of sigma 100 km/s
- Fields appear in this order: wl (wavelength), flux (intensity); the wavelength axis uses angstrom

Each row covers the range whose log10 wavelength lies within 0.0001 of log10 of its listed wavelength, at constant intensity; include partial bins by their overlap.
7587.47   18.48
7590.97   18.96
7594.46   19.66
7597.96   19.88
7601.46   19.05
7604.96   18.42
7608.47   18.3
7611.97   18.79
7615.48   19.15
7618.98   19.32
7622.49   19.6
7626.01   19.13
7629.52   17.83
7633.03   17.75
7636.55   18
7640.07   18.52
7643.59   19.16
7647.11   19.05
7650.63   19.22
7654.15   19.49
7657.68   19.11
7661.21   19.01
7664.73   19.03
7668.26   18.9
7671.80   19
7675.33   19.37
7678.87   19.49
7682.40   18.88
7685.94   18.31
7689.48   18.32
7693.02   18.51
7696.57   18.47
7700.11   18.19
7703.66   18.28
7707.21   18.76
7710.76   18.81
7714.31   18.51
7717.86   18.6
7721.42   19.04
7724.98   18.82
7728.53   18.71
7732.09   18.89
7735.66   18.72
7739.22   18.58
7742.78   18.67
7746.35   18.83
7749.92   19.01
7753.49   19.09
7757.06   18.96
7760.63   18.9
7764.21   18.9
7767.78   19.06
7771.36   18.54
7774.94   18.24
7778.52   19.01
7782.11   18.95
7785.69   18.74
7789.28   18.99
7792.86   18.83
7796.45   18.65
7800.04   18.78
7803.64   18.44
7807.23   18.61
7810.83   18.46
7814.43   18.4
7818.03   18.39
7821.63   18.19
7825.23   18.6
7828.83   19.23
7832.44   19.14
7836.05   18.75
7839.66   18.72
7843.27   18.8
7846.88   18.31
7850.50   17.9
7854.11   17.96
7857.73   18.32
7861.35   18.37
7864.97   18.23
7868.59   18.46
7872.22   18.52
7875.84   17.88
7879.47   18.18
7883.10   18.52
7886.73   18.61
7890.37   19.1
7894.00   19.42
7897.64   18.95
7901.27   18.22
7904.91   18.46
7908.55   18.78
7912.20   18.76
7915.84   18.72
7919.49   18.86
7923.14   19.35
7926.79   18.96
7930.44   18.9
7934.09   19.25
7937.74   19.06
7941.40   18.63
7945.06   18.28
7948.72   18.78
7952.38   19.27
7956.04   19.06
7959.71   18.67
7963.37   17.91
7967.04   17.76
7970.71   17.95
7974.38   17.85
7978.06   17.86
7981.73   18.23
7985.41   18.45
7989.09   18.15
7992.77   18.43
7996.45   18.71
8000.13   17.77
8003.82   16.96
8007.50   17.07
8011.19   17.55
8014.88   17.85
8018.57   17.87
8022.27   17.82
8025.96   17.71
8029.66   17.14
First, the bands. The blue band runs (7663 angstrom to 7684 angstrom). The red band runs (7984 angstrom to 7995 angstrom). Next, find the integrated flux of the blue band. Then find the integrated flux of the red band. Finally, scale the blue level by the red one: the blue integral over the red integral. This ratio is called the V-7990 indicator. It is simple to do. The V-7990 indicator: 2.0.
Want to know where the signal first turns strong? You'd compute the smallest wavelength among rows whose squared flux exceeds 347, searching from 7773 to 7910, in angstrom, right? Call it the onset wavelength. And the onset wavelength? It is 7778.52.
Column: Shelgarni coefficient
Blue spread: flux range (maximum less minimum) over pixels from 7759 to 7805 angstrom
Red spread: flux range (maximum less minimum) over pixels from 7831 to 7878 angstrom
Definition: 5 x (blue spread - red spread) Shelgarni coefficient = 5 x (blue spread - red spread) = -2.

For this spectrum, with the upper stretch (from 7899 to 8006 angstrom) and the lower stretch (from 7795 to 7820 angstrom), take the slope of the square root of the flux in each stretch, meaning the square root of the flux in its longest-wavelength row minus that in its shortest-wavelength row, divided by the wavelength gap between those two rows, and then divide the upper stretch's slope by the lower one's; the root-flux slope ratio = 1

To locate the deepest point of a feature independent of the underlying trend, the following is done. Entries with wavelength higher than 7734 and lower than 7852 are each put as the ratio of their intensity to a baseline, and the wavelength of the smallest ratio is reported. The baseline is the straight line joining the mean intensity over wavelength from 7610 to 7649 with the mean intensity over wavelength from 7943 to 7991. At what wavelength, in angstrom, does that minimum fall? 7850.50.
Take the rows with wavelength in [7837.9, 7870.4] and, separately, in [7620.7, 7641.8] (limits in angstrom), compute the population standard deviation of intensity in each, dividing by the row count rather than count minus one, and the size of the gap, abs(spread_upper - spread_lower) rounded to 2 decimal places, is 0.41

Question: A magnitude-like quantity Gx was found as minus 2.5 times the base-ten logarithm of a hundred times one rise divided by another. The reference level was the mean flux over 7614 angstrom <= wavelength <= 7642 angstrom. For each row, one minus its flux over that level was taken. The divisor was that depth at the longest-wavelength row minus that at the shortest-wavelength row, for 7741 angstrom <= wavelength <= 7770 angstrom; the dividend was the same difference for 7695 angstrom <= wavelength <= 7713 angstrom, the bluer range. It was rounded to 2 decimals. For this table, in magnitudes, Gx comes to -4.85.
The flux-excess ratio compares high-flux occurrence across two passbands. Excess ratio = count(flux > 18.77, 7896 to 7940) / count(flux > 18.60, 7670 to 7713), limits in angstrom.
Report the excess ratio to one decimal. 1.3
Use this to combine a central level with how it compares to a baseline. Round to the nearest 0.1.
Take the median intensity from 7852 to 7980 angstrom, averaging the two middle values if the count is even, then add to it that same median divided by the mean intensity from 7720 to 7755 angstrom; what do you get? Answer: 19.6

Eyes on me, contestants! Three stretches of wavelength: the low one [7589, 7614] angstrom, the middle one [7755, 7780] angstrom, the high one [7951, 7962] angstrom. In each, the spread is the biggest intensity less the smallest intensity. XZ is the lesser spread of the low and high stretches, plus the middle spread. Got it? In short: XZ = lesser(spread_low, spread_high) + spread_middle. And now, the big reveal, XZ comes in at 1.4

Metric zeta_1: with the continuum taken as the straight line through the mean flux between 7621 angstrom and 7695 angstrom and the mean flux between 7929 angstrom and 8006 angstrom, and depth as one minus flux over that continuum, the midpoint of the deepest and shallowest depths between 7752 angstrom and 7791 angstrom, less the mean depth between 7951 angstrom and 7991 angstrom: -0.004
